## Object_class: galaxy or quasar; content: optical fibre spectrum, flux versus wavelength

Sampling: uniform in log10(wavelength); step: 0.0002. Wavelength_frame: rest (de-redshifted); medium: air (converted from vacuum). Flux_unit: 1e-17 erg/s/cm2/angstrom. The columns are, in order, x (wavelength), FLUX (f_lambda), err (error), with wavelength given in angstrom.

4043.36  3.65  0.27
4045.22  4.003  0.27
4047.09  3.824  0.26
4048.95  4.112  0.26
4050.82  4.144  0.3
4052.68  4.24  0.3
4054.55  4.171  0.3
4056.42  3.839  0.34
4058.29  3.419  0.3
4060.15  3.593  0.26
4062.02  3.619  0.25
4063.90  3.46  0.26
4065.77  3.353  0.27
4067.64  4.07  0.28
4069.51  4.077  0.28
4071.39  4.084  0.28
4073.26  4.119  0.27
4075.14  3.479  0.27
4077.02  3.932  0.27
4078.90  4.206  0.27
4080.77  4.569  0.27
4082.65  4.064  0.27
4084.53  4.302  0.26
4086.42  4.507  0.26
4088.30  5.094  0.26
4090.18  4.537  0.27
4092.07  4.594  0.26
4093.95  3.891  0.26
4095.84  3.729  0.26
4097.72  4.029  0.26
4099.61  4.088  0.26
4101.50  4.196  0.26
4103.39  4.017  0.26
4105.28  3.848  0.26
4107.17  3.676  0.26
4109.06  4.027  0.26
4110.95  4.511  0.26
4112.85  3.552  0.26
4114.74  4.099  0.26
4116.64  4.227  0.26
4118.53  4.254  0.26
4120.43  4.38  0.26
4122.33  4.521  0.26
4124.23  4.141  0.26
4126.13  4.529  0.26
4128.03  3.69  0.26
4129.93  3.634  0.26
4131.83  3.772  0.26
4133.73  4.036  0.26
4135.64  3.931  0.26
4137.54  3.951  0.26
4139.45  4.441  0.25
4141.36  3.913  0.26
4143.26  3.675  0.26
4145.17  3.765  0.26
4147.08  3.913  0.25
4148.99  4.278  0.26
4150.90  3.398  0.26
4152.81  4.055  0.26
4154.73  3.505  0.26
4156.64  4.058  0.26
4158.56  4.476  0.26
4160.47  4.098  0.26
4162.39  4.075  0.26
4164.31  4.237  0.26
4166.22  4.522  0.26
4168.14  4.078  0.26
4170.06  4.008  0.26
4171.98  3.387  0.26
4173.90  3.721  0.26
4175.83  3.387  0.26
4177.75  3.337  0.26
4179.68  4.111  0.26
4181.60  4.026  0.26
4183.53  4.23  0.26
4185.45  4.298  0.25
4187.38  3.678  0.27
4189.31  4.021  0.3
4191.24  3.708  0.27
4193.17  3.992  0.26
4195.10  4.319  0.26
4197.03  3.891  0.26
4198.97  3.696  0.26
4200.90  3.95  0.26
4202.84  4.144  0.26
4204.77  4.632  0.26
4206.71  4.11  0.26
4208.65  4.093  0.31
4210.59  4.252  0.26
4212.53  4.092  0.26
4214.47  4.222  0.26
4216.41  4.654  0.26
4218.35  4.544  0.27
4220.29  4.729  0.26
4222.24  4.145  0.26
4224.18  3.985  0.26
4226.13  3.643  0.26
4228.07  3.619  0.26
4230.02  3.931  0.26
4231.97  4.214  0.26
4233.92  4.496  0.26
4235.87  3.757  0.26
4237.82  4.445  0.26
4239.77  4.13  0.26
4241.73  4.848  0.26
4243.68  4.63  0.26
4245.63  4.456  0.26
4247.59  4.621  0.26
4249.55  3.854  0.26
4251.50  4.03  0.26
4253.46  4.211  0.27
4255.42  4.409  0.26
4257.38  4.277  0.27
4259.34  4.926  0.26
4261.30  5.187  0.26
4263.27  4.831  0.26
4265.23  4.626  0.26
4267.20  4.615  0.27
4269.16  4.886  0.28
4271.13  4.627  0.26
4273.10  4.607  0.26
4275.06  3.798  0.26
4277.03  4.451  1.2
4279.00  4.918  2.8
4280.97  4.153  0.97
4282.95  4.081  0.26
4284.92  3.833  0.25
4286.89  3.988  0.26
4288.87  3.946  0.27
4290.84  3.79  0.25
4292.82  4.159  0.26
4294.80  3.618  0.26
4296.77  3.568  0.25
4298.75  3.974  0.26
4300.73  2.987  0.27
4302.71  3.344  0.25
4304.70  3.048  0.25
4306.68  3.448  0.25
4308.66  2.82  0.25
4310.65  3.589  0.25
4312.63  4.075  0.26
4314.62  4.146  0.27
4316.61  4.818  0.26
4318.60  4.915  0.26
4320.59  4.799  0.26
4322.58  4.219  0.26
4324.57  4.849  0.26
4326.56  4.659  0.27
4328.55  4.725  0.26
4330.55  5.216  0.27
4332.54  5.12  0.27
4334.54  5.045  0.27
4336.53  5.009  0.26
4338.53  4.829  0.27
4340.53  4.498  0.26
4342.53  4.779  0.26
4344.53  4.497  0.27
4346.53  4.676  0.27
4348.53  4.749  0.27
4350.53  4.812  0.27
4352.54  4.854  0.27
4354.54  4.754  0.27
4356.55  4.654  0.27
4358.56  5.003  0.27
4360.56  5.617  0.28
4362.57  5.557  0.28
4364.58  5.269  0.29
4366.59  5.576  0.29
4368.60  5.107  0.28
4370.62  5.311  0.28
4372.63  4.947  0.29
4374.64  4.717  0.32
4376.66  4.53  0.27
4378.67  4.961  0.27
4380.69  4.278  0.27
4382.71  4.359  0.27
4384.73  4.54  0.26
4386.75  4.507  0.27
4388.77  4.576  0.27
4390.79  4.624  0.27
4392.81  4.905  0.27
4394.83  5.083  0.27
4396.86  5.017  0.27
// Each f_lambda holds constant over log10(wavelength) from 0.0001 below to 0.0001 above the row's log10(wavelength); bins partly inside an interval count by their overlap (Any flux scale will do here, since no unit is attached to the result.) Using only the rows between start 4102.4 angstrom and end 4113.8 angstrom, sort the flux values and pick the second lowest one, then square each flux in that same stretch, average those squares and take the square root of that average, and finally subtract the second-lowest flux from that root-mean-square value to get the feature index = 0.275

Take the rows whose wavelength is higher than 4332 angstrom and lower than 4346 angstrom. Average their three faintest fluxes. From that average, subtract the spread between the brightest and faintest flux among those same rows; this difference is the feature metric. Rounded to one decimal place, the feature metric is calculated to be 4.0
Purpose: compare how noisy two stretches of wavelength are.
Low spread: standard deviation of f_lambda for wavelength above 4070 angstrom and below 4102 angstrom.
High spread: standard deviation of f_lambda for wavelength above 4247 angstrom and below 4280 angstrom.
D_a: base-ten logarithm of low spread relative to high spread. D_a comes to -0.01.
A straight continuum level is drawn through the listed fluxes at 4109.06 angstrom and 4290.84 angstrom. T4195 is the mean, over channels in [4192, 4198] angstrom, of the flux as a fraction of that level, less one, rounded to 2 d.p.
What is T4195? 0.04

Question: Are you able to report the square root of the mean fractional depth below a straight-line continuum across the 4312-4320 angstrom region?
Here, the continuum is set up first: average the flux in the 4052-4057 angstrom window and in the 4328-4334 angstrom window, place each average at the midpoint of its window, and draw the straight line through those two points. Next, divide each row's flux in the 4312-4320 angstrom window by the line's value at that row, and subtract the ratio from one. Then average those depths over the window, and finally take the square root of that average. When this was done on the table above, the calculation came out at 0.31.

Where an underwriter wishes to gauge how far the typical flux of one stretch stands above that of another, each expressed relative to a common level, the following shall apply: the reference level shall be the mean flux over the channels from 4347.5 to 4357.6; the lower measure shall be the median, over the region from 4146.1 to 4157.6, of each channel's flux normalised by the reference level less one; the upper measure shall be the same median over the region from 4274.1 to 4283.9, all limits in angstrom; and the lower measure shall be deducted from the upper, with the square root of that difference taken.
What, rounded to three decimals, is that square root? 0.188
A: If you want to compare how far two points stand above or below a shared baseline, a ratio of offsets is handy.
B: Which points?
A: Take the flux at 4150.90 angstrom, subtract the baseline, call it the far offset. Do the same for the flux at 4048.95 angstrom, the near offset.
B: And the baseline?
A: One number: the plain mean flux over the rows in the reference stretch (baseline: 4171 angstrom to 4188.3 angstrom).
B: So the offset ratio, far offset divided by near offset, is -1.3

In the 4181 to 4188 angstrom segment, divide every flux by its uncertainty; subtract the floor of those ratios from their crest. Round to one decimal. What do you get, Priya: 3.6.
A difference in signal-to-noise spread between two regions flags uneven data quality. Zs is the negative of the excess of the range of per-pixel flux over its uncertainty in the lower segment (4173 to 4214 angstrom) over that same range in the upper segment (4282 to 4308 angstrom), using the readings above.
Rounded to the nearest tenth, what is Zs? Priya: 0.0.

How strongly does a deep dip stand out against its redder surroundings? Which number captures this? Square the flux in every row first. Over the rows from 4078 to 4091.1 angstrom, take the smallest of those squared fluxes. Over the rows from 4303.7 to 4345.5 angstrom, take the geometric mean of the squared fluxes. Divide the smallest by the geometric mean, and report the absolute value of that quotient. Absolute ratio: 0.86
